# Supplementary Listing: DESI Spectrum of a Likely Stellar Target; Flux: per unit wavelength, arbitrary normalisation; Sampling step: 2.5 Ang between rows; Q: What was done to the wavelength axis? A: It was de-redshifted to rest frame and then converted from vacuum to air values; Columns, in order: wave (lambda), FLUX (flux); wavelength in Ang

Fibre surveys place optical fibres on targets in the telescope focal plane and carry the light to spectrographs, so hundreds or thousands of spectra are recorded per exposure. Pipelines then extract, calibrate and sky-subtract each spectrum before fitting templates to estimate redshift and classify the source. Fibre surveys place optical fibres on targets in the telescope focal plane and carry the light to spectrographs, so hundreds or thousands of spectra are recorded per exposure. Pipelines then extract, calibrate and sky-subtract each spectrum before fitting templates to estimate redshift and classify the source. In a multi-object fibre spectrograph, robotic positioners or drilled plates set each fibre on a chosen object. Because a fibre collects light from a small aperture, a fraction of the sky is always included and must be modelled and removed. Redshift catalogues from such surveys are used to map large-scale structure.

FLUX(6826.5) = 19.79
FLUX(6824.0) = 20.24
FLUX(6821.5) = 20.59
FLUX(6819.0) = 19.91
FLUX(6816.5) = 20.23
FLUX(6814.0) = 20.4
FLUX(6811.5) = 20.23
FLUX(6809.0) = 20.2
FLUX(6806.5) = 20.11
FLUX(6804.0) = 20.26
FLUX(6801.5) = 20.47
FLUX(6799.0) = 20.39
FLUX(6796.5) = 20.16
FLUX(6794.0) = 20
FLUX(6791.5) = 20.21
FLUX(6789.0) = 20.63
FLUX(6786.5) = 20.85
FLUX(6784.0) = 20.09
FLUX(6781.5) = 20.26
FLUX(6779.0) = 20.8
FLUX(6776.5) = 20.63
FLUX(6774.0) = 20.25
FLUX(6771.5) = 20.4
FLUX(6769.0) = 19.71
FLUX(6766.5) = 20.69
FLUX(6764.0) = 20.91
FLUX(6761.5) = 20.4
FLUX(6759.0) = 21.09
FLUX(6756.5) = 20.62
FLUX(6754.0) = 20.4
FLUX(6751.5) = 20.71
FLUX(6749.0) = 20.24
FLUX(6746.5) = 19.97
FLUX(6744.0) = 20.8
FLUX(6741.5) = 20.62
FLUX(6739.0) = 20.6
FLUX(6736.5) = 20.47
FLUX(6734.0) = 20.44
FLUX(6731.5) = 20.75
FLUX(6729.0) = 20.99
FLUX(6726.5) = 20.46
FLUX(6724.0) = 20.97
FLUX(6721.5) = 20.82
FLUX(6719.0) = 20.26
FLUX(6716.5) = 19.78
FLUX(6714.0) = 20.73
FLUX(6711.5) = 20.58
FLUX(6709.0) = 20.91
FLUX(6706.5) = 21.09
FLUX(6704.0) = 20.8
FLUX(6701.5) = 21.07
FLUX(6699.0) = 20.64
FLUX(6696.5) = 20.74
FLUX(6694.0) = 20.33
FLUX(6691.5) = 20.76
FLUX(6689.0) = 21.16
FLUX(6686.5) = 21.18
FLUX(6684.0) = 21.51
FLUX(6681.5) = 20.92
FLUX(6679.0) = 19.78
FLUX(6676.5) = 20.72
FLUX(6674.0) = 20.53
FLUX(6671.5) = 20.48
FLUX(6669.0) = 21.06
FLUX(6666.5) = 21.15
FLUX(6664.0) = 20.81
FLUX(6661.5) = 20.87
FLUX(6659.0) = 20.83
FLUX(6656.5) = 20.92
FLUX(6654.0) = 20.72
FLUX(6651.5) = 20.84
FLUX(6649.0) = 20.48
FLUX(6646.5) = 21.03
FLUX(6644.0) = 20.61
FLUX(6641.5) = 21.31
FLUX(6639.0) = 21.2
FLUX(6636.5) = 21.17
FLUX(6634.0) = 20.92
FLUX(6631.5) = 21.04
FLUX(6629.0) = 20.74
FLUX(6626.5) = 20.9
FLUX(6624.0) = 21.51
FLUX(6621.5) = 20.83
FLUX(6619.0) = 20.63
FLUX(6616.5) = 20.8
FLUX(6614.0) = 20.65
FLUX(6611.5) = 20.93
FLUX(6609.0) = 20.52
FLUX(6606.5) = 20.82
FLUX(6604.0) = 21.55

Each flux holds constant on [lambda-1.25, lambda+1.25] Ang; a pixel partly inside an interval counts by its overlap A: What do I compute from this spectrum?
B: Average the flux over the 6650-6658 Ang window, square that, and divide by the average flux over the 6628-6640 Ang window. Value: 20.6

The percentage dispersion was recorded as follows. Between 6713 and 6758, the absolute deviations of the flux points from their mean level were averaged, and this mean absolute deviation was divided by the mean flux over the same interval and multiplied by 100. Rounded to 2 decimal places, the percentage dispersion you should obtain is 1.22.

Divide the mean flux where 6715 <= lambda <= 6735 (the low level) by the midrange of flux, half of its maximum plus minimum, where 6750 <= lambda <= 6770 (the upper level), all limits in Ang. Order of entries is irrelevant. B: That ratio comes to 1.01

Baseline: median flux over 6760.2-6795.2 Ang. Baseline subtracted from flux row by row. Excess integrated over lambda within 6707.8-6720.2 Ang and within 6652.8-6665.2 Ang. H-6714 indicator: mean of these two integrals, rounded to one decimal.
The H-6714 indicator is 3.0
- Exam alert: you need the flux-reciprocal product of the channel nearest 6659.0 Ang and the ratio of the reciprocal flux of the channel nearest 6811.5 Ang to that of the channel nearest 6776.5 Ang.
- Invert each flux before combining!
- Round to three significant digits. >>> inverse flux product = 0.0490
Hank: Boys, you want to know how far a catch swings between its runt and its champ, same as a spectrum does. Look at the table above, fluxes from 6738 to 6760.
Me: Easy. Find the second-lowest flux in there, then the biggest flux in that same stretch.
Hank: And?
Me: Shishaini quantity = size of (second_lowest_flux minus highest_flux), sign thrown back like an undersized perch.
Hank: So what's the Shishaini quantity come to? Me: 0.85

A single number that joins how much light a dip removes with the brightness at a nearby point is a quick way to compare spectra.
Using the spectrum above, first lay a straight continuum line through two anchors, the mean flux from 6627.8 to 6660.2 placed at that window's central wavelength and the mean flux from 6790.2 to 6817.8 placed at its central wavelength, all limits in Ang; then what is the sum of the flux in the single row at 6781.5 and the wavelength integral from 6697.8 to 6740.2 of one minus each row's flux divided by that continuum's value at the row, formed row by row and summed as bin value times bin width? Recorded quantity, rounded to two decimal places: 20.11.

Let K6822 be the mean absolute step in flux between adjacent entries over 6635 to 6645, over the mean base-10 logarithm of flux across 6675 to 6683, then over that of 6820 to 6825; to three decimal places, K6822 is 0.163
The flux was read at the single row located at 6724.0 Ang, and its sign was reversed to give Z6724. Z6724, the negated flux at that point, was -21.0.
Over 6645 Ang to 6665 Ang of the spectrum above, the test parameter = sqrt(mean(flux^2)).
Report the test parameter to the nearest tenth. 20.8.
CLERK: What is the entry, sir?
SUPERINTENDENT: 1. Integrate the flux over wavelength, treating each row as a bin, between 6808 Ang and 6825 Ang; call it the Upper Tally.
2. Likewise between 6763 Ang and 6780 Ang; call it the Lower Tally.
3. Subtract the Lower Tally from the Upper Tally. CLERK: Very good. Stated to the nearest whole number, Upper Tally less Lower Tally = -4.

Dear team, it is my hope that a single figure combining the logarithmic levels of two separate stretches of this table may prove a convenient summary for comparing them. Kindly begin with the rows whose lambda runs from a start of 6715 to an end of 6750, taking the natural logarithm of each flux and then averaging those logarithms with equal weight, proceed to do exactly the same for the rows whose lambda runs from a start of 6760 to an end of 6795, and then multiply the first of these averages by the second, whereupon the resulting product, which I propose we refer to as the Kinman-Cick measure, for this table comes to 9.11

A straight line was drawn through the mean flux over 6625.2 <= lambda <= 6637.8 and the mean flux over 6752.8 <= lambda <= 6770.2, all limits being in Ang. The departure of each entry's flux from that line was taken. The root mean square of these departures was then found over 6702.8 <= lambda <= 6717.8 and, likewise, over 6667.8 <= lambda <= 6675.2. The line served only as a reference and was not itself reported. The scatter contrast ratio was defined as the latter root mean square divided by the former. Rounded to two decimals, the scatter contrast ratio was 0.71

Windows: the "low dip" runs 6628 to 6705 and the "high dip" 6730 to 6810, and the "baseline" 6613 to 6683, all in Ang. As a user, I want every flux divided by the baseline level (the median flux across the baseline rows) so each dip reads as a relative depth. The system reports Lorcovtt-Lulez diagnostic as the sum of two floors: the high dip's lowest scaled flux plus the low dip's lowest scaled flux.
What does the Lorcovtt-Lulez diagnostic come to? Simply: 1.895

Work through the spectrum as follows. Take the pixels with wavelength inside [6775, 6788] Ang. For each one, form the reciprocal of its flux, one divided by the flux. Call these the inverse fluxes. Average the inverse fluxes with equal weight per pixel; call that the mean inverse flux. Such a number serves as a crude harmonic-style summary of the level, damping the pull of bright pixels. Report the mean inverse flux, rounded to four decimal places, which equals 0.0487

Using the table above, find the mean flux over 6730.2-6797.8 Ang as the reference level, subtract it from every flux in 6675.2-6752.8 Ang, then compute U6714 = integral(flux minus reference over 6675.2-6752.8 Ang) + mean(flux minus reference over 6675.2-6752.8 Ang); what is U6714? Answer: 16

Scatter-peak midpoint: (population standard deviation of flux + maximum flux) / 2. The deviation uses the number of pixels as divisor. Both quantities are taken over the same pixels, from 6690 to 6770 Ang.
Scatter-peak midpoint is 10.72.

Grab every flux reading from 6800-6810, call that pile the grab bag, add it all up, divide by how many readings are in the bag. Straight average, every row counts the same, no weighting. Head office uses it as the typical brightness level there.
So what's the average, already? 20.3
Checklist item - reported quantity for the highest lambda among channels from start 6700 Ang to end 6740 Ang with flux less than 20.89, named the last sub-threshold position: 6739.0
